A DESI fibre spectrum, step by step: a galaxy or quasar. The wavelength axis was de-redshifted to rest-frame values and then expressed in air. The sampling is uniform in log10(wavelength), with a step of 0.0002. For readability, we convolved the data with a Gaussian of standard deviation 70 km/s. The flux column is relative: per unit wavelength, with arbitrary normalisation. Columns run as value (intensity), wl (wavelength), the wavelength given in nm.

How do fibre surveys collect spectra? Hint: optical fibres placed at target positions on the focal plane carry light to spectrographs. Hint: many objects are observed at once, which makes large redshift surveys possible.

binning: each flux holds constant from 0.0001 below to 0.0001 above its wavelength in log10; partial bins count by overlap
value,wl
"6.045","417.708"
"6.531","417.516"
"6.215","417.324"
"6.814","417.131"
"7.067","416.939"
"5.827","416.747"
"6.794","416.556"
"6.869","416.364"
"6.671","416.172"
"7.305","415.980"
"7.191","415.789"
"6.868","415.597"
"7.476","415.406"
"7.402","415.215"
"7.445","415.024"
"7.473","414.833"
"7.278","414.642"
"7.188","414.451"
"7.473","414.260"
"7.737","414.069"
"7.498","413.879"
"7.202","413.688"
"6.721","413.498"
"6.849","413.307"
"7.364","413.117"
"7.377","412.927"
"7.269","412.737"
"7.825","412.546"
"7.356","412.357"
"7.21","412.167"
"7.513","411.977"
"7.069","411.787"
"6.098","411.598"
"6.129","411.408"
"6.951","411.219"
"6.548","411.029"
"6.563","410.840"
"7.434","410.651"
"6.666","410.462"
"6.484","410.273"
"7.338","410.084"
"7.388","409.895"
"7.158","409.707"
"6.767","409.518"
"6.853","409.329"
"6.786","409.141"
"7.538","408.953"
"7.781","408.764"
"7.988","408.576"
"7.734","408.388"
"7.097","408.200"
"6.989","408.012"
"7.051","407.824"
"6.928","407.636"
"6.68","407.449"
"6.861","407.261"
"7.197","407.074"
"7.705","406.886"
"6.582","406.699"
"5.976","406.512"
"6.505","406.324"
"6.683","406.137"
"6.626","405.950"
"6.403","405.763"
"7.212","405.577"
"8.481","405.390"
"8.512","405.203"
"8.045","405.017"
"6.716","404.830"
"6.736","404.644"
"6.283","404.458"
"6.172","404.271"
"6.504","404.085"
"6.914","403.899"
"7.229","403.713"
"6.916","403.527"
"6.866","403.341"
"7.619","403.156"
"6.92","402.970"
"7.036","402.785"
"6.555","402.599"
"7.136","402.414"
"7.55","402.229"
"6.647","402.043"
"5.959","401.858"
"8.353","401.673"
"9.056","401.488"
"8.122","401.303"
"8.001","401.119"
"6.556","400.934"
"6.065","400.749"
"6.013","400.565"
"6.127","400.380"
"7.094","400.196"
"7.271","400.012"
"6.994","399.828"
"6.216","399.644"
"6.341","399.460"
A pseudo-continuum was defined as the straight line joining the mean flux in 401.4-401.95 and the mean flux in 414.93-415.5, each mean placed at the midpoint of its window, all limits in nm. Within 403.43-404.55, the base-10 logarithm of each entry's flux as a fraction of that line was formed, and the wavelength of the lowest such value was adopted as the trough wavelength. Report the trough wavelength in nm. 404.271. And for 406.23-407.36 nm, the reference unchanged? 406.512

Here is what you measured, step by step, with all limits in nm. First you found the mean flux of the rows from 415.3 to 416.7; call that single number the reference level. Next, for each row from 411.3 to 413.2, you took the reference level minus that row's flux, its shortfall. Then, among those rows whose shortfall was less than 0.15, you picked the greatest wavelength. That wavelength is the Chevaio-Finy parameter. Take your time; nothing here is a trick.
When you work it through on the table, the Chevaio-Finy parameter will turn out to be 413.117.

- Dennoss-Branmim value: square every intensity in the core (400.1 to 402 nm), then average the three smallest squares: 36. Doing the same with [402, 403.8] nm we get 45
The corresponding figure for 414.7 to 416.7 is 46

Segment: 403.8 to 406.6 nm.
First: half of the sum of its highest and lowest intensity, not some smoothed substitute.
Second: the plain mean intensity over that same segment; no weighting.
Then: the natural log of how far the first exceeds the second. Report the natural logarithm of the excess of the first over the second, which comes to -1.12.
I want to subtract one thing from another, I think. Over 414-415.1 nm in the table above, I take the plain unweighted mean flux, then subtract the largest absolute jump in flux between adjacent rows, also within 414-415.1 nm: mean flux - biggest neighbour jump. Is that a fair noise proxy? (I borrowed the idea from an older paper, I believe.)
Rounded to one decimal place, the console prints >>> 7.1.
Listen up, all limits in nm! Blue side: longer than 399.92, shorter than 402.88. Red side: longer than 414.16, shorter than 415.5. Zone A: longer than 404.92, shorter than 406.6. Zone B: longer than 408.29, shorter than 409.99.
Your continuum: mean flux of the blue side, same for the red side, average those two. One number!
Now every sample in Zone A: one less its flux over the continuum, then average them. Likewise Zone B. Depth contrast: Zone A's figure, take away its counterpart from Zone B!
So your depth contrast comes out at 0.02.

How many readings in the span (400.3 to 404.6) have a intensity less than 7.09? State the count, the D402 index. 15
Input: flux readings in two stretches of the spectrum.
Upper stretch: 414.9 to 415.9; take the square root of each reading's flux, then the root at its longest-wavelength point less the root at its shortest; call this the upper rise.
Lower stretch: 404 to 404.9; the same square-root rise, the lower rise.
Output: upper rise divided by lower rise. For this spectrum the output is -1.1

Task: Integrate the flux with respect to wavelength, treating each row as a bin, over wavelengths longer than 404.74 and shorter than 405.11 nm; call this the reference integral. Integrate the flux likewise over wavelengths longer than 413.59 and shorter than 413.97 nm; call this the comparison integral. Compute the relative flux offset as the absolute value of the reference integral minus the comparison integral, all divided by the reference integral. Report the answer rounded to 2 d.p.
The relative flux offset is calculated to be 0.02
